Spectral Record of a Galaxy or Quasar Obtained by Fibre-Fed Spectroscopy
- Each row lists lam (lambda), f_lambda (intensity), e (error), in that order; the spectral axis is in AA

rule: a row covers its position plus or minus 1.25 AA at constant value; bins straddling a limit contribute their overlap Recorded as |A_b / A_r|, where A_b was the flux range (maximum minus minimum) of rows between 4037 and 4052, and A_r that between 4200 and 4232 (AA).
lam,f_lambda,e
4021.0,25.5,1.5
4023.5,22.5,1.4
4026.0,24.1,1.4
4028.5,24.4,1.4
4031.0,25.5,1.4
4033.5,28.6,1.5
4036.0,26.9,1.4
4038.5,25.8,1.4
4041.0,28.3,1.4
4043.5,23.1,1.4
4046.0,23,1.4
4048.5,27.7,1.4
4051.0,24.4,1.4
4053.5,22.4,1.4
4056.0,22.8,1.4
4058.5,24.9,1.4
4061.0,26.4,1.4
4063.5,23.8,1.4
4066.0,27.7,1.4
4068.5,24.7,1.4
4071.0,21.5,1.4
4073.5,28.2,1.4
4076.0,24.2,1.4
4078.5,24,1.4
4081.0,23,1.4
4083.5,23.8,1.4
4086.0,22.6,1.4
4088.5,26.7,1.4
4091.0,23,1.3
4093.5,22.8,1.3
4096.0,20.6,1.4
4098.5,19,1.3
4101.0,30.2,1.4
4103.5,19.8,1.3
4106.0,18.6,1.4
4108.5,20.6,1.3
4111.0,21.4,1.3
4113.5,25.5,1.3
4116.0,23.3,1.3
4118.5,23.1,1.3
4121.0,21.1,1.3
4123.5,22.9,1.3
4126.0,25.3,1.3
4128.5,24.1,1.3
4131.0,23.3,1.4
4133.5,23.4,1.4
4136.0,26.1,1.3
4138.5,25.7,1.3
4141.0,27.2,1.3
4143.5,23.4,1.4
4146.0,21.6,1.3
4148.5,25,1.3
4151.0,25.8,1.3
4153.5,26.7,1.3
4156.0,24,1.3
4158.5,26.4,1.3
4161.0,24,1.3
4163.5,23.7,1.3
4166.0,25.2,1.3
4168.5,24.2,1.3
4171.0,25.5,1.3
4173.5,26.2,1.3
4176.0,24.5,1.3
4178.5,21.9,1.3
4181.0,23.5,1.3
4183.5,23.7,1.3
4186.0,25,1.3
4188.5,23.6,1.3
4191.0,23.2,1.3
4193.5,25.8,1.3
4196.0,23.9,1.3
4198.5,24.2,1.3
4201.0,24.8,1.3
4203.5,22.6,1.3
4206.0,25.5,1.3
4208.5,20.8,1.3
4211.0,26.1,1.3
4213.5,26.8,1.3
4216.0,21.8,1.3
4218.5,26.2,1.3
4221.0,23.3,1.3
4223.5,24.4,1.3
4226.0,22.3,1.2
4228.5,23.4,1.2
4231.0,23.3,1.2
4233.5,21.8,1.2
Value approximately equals 0.88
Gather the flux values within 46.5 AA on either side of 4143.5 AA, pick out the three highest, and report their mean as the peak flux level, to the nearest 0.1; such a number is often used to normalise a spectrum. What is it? 28.0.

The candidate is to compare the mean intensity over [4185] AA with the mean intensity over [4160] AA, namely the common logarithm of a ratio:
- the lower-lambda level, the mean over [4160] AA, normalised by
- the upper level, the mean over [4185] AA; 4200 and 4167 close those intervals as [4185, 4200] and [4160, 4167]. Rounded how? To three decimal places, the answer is 0.000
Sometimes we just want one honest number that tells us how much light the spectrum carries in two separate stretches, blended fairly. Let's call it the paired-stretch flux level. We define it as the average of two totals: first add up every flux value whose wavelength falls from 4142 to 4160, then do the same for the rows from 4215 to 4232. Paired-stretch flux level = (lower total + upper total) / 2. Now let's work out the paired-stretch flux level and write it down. 169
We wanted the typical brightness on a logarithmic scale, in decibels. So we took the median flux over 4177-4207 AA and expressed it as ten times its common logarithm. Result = 13.8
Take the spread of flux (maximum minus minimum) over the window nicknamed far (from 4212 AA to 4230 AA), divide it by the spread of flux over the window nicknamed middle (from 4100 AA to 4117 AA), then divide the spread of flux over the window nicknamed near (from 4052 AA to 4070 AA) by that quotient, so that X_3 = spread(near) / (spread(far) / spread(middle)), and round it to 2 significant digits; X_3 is 12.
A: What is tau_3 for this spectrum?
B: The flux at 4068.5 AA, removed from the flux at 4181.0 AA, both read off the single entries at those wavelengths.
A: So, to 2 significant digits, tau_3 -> -1.2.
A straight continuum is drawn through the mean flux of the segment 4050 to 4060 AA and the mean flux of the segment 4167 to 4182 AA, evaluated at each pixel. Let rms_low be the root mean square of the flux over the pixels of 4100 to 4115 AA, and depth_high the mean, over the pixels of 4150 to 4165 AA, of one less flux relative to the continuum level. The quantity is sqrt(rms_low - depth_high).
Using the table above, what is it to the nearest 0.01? 4.80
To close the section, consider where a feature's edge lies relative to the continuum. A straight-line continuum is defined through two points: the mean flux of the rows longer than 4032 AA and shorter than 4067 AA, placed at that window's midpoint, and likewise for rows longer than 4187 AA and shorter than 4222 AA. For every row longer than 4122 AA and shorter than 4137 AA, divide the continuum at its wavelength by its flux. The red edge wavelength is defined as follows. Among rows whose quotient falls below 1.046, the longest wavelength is 4136.0 AA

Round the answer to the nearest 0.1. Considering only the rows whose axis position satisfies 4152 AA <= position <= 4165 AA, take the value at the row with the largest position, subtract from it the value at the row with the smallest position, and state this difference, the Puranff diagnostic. -3.0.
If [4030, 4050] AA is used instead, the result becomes 2.2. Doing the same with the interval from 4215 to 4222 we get 1.5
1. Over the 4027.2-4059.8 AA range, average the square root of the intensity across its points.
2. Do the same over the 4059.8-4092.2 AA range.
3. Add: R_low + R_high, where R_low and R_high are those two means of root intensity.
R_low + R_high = 9.97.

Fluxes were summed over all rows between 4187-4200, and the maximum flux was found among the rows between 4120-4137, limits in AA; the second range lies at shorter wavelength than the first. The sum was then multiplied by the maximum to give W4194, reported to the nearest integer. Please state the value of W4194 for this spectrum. 3150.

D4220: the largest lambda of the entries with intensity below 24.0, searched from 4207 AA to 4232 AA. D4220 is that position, 4231.0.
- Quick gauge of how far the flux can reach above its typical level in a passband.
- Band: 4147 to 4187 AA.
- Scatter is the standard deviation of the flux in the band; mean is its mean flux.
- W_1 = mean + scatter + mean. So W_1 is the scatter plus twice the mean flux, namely 50.6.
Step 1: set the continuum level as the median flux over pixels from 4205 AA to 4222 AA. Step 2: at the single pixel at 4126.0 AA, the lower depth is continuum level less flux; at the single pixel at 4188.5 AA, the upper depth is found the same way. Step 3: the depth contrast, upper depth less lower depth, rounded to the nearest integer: 2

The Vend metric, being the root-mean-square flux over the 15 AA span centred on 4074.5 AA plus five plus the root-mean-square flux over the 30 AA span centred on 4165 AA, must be 54.2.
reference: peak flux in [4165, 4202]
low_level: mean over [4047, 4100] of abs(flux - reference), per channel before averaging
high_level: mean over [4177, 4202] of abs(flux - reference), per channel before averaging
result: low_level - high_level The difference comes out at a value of 0.5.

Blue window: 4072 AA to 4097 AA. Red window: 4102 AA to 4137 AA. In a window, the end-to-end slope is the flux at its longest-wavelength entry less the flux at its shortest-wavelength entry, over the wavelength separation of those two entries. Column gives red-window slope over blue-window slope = -0.57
